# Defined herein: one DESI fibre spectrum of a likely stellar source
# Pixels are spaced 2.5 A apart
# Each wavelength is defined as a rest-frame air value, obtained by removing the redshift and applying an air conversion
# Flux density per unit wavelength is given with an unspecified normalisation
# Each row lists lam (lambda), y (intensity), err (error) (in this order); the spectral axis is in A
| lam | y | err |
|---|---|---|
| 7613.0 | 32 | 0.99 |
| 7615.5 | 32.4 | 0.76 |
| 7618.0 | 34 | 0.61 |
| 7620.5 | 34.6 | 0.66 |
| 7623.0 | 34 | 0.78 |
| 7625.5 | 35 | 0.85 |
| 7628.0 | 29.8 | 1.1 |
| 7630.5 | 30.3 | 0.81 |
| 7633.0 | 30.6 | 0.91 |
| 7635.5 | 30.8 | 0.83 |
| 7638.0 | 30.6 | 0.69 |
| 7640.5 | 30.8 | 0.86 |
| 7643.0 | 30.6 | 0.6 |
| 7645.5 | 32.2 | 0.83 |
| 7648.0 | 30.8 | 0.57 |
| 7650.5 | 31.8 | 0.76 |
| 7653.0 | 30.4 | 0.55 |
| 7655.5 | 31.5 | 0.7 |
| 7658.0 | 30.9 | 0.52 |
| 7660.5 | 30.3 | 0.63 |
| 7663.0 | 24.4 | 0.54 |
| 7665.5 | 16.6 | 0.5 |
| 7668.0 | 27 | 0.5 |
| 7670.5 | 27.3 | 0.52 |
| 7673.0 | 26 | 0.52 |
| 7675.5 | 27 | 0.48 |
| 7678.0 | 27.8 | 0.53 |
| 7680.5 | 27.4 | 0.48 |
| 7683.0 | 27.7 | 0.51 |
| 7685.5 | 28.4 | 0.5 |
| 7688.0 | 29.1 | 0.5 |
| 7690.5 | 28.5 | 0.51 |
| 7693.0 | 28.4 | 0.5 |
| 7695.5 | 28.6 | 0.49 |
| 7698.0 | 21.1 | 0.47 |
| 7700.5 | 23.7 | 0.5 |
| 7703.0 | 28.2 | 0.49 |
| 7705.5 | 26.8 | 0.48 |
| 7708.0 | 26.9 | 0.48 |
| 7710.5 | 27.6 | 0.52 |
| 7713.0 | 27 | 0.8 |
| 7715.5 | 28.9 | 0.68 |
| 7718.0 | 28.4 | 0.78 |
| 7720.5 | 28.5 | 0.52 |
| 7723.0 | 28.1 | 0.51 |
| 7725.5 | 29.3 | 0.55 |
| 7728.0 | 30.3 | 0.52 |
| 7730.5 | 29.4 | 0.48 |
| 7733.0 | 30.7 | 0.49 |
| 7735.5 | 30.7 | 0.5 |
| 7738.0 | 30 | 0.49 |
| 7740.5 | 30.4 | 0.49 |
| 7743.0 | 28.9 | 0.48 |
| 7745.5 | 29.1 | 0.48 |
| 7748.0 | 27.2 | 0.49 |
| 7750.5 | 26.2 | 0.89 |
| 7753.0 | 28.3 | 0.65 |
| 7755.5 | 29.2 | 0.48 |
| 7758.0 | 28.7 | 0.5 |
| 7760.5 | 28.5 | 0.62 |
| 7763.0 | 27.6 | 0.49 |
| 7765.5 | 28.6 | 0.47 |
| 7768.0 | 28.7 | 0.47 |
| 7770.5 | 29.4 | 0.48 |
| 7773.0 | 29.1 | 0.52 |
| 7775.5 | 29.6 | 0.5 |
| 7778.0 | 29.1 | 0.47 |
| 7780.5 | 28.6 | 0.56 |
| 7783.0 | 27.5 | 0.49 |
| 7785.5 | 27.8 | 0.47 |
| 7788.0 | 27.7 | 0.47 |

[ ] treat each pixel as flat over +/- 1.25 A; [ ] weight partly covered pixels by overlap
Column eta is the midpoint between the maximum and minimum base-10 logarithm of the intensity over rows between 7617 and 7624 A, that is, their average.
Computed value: 1.54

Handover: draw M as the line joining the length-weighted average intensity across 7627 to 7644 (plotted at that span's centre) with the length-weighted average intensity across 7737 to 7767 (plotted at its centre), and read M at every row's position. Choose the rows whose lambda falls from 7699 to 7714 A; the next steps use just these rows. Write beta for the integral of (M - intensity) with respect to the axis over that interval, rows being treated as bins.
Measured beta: 41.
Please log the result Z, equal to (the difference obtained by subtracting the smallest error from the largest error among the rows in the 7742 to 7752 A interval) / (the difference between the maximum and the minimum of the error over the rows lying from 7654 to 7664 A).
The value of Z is 2.3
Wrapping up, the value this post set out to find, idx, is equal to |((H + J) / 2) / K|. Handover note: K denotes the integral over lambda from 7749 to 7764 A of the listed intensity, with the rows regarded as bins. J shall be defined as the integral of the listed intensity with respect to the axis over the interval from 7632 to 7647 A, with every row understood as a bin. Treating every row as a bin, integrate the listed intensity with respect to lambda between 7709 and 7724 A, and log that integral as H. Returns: 1.05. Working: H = 421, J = 464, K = 421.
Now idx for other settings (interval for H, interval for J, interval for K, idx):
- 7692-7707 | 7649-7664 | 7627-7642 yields 0.92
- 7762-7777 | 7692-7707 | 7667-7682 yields 1.01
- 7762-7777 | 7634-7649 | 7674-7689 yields 1.07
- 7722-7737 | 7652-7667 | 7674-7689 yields 1.02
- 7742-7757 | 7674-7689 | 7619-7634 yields 0.86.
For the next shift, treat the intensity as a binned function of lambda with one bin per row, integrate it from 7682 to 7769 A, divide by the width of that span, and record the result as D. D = 28.2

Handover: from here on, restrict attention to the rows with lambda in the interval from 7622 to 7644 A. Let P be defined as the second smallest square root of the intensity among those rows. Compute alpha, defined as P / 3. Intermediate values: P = 5.5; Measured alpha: 1.83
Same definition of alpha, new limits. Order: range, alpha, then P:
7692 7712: 1.62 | 4.9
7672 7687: 1.73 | 5.2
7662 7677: 1.65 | 4.9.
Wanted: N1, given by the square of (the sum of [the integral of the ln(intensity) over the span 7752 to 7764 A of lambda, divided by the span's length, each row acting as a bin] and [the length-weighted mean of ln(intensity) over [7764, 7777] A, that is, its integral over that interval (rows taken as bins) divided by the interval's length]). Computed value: 45.1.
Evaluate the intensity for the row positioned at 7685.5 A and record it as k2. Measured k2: 28.4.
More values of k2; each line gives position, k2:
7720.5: 28.5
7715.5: 28.9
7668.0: 27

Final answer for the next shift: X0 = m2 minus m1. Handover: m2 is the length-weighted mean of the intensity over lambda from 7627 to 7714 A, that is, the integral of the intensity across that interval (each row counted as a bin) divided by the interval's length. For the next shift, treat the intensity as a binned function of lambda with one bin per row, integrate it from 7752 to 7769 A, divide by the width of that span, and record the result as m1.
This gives -0.3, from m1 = 28.5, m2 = 28.2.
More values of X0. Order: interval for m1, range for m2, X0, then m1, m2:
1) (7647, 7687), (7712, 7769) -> 1.0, 27.8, 28.8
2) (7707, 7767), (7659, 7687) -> -2.3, 28.7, 26.4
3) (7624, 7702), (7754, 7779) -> 0.3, 28.6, 28.8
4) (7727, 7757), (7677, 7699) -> -1.7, 29.2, 27.5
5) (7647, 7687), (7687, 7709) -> -1.0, 27.8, 26.8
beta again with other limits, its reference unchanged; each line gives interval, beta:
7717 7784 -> -22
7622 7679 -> 49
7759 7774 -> -5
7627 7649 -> -6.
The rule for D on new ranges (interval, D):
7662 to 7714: 26.5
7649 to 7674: 27.7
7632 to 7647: 30.9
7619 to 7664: 31.1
